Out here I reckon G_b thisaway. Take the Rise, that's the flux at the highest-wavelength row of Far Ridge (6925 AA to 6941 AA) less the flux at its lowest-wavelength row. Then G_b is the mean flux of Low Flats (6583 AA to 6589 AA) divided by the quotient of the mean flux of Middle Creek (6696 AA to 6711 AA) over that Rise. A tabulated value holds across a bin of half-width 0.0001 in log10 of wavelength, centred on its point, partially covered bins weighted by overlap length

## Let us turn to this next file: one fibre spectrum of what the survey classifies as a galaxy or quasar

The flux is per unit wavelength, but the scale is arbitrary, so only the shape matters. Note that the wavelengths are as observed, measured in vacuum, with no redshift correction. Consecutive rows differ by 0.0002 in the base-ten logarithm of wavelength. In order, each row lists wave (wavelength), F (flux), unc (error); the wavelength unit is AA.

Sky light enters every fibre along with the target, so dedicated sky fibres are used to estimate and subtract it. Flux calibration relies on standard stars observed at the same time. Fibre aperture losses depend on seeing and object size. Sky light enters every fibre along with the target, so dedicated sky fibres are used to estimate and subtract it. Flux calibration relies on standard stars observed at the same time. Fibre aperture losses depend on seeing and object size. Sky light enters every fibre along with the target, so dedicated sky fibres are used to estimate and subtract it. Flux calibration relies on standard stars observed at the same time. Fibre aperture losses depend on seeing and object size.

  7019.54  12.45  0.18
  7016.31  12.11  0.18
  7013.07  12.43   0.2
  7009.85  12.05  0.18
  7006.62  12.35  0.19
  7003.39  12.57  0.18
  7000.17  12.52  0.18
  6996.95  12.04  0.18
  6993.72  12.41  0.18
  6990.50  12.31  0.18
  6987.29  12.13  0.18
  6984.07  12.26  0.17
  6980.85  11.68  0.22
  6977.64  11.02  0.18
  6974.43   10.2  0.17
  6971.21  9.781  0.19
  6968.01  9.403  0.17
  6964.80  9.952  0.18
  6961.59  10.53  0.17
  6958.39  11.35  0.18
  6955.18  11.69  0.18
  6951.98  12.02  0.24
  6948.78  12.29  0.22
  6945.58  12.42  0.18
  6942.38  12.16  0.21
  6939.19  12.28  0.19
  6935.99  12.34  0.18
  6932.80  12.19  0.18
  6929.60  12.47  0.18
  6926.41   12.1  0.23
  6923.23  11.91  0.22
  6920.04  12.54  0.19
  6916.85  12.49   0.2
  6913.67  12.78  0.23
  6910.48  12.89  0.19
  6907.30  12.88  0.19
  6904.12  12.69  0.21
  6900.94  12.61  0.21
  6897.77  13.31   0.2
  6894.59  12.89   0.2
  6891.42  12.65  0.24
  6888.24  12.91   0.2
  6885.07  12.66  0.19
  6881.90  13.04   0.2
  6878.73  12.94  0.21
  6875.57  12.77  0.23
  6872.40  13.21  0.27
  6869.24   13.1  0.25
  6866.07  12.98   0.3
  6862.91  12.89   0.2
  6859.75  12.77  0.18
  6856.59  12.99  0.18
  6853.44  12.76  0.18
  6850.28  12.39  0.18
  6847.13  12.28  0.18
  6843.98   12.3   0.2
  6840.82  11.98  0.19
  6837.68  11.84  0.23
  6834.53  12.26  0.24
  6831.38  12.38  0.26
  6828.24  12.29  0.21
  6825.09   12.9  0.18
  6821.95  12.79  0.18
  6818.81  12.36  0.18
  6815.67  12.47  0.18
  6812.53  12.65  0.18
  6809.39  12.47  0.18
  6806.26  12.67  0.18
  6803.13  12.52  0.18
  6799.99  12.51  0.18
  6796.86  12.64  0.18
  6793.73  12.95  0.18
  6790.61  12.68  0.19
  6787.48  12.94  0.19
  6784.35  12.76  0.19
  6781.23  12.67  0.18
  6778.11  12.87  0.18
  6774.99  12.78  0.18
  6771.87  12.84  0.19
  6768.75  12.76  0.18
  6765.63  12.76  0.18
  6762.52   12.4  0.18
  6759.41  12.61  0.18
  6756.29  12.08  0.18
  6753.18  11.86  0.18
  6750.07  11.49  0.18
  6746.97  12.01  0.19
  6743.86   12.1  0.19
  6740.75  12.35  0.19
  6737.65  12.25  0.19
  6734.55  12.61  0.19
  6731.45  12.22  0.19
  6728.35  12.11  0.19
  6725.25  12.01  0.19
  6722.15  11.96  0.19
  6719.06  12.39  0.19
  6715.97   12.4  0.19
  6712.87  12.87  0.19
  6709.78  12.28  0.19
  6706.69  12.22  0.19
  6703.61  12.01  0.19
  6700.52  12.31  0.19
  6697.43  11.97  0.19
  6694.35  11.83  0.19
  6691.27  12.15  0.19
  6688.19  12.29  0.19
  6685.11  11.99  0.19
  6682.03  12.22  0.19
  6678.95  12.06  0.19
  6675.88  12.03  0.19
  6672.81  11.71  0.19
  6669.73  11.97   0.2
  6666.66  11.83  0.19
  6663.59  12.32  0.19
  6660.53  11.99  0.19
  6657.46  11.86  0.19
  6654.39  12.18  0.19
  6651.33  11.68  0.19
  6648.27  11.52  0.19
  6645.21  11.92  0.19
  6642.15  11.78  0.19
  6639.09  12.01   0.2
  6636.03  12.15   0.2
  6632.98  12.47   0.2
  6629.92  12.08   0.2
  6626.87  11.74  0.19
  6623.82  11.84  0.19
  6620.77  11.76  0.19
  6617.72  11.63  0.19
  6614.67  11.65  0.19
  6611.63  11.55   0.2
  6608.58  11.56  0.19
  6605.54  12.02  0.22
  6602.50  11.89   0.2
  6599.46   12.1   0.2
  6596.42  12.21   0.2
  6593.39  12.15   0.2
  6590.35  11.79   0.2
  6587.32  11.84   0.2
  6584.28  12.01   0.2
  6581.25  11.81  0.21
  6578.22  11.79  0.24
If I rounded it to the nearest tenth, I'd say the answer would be 0.2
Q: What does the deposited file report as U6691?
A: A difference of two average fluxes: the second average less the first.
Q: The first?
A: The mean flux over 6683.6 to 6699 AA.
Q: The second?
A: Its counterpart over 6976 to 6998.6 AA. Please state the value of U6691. -0.07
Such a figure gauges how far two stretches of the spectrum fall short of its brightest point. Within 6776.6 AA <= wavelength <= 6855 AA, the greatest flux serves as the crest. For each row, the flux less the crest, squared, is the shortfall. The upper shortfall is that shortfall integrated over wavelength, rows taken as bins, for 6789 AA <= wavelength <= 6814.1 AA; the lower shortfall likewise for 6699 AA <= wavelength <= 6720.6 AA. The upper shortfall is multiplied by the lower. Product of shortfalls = 27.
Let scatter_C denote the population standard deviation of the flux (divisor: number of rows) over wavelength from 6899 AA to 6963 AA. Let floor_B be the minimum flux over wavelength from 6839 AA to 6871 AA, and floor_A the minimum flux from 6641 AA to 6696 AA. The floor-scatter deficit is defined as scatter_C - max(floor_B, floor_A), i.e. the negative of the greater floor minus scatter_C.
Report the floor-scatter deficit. -11.4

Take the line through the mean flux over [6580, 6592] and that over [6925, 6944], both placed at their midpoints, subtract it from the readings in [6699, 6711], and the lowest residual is 0.0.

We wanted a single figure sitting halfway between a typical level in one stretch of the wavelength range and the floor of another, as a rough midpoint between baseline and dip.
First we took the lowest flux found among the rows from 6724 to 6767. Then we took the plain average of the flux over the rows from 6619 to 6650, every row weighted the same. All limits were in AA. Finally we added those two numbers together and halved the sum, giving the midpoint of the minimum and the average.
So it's 11.7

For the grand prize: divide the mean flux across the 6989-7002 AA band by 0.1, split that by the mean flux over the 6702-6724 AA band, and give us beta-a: 10.0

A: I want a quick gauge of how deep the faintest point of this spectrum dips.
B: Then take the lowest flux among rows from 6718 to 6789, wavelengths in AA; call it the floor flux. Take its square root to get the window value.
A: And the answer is 3.39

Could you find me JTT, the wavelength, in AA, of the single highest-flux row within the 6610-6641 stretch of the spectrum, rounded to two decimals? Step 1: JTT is 6632.98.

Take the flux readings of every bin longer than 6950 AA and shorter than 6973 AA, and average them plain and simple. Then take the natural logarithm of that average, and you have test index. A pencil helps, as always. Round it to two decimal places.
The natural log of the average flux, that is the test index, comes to 2.37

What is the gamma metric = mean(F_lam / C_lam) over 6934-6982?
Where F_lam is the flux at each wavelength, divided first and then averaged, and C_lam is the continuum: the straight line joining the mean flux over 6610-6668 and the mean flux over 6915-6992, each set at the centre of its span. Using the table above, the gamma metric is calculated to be 0.968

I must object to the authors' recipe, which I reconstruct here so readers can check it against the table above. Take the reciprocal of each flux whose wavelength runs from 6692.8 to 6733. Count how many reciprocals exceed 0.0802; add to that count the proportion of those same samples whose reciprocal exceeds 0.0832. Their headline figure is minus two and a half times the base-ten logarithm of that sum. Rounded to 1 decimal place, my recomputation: -2.7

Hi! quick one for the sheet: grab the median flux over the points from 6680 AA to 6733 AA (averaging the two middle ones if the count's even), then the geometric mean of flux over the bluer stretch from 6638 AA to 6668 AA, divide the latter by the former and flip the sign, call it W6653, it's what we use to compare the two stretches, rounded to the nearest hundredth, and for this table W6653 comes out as -0.97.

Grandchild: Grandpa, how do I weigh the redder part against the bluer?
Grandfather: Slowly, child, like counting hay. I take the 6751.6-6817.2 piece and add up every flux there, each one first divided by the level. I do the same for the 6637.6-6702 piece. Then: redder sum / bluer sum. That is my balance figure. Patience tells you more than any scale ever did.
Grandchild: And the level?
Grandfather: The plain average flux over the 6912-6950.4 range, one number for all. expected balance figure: 1.05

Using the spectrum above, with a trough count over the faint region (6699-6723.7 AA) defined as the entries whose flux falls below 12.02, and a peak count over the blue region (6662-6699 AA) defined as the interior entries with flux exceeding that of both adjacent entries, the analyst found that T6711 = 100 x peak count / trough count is 150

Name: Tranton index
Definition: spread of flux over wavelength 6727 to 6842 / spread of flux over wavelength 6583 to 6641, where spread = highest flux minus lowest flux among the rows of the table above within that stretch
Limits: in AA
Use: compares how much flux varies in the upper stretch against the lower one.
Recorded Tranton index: 1.6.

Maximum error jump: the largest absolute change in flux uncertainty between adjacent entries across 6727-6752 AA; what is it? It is 0.010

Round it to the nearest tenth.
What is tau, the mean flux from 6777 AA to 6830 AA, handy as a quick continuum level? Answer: 12.7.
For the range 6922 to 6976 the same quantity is 11.5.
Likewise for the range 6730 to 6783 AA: 12.4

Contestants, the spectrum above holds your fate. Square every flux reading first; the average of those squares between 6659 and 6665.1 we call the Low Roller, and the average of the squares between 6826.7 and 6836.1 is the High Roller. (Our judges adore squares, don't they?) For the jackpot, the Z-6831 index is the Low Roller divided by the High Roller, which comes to 0.98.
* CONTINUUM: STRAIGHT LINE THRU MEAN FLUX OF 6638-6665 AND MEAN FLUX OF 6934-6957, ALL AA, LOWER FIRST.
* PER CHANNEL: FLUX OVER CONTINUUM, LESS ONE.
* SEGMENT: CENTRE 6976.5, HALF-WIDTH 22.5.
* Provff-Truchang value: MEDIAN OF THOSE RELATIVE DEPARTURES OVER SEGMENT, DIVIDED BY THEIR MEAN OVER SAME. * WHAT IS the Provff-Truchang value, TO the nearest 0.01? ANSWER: 0.68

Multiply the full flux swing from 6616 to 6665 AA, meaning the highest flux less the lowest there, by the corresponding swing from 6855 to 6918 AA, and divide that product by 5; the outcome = 0.16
